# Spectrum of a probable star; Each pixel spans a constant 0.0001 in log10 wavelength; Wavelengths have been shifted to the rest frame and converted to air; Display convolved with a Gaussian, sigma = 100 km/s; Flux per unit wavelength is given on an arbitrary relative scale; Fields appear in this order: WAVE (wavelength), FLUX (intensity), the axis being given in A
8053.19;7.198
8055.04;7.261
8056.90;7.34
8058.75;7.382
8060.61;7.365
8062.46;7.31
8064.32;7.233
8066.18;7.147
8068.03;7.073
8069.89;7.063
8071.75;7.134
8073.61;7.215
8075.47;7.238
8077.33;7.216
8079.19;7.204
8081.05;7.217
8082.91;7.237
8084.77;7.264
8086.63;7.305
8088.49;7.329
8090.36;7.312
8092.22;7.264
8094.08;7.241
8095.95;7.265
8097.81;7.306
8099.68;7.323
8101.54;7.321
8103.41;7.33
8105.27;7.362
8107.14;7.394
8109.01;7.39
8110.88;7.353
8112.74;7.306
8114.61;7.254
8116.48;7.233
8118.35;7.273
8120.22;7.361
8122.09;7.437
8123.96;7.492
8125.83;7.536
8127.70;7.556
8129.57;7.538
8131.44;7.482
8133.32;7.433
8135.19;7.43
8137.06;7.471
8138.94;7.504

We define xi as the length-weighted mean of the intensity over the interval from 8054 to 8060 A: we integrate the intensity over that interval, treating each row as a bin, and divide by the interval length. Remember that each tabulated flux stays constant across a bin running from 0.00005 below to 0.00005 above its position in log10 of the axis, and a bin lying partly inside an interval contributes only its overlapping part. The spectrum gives 7.33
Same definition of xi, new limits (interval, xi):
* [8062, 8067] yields 7.22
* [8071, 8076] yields 7.19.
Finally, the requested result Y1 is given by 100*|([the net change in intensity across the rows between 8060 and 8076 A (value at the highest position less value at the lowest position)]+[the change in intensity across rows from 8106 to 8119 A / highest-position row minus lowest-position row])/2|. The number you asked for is 12.4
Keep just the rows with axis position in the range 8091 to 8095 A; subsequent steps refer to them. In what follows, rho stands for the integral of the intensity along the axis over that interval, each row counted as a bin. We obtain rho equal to 29.1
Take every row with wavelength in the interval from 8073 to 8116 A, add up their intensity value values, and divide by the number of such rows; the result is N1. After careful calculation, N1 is 7.29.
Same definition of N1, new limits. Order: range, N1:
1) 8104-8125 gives 7.35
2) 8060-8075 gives 7.19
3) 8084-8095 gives 7.29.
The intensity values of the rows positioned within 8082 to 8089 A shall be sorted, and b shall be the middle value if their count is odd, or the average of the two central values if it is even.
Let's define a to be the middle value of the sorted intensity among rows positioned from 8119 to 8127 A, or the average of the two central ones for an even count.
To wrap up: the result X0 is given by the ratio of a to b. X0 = 1.02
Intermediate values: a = 7.46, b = 7.28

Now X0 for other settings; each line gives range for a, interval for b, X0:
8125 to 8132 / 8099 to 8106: 1.03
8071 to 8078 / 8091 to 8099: 0.99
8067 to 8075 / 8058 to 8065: 0.97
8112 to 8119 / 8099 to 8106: 0.99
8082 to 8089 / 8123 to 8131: 0.97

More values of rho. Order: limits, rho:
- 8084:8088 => 29.2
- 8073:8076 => 21.7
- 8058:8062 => 29.5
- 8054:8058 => 29.2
